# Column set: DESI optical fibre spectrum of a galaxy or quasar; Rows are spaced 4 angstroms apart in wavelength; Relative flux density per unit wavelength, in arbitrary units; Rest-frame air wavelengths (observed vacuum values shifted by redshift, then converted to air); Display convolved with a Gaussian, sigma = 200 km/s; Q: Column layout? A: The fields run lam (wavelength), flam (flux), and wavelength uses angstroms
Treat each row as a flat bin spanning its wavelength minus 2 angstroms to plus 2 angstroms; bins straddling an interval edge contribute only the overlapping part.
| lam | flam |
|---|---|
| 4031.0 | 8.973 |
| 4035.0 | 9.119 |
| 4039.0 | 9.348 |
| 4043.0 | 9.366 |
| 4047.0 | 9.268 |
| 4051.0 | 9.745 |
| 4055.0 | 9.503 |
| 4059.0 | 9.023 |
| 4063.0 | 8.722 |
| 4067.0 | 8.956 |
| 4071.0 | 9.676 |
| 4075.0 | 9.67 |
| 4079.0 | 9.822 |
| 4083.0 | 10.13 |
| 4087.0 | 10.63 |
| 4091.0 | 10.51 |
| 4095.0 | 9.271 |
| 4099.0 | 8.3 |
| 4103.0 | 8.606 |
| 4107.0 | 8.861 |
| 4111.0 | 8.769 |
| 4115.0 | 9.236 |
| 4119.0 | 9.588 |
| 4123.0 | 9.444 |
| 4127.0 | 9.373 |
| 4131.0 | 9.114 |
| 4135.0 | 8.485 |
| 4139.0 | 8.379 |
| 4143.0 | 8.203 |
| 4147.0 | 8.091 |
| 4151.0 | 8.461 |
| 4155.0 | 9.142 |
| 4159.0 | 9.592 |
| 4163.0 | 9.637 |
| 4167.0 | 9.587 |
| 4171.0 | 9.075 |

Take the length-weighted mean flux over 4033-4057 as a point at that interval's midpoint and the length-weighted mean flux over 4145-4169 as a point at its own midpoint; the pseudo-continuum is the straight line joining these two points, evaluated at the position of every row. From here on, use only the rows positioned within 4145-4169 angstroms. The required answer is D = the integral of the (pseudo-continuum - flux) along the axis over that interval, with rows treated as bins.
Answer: 0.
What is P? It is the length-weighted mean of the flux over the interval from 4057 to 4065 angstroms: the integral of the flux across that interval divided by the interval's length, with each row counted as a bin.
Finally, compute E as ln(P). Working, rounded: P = 8.9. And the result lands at 2.18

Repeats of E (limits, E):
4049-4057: 2.26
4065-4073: 2.23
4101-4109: 2.17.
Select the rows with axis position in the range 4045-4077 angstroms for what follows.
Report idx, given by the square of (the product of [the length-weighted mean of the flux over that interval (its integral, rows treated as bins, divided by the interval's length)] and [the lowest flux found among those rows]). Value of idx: 6608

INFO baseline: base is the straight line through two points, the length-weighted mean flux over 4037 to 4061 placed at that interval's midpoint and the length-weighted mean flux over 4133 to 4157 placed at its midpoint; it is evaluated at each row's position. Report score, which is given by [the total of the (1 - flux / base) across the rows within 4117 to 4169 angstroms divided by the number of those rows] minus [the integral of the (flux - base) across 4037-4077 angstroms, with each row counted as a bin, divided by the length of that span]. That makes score -0.09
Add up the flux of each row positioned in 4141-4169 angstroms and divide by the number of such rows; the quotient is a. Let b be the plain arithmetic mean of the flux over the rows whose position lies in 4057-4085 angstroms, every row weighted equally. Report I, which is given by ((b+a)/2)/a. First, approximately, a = 9.0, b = 9.43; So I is 1.03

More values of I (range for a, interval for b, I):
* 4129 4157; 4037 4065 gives 1.04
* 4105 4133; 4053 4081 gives 1.01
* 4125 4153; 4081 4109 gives 1.05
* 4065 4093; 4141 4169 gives 0.95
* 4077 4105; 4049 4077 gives 0.99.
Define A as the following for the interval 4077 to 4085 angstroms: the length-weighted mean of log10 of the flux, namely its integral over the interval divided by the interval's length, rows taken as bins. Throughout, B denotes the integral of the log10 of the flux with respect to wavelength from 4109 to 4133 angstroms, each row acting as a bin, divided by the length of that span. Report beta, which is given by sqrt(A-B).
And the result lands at 0.18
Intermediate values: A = 0.999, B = 0.966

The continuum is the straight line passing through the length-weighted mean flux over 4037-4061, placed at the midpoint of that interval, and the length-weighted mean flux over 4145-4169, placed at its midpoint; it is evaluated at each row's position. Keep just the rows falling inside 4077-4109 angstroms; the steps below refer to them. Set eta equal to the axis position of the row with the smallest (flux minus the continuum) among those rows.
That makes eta 4099.0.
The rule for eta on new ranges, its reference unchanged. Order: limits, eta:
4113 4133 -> 4131.0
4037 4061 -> 4059.0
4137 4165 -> 4147.0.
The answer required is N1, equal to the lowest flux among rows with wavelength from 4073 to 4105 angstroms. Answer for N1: 8.3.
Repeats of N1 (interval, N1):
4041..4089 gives 8.722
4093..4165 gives 8.091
